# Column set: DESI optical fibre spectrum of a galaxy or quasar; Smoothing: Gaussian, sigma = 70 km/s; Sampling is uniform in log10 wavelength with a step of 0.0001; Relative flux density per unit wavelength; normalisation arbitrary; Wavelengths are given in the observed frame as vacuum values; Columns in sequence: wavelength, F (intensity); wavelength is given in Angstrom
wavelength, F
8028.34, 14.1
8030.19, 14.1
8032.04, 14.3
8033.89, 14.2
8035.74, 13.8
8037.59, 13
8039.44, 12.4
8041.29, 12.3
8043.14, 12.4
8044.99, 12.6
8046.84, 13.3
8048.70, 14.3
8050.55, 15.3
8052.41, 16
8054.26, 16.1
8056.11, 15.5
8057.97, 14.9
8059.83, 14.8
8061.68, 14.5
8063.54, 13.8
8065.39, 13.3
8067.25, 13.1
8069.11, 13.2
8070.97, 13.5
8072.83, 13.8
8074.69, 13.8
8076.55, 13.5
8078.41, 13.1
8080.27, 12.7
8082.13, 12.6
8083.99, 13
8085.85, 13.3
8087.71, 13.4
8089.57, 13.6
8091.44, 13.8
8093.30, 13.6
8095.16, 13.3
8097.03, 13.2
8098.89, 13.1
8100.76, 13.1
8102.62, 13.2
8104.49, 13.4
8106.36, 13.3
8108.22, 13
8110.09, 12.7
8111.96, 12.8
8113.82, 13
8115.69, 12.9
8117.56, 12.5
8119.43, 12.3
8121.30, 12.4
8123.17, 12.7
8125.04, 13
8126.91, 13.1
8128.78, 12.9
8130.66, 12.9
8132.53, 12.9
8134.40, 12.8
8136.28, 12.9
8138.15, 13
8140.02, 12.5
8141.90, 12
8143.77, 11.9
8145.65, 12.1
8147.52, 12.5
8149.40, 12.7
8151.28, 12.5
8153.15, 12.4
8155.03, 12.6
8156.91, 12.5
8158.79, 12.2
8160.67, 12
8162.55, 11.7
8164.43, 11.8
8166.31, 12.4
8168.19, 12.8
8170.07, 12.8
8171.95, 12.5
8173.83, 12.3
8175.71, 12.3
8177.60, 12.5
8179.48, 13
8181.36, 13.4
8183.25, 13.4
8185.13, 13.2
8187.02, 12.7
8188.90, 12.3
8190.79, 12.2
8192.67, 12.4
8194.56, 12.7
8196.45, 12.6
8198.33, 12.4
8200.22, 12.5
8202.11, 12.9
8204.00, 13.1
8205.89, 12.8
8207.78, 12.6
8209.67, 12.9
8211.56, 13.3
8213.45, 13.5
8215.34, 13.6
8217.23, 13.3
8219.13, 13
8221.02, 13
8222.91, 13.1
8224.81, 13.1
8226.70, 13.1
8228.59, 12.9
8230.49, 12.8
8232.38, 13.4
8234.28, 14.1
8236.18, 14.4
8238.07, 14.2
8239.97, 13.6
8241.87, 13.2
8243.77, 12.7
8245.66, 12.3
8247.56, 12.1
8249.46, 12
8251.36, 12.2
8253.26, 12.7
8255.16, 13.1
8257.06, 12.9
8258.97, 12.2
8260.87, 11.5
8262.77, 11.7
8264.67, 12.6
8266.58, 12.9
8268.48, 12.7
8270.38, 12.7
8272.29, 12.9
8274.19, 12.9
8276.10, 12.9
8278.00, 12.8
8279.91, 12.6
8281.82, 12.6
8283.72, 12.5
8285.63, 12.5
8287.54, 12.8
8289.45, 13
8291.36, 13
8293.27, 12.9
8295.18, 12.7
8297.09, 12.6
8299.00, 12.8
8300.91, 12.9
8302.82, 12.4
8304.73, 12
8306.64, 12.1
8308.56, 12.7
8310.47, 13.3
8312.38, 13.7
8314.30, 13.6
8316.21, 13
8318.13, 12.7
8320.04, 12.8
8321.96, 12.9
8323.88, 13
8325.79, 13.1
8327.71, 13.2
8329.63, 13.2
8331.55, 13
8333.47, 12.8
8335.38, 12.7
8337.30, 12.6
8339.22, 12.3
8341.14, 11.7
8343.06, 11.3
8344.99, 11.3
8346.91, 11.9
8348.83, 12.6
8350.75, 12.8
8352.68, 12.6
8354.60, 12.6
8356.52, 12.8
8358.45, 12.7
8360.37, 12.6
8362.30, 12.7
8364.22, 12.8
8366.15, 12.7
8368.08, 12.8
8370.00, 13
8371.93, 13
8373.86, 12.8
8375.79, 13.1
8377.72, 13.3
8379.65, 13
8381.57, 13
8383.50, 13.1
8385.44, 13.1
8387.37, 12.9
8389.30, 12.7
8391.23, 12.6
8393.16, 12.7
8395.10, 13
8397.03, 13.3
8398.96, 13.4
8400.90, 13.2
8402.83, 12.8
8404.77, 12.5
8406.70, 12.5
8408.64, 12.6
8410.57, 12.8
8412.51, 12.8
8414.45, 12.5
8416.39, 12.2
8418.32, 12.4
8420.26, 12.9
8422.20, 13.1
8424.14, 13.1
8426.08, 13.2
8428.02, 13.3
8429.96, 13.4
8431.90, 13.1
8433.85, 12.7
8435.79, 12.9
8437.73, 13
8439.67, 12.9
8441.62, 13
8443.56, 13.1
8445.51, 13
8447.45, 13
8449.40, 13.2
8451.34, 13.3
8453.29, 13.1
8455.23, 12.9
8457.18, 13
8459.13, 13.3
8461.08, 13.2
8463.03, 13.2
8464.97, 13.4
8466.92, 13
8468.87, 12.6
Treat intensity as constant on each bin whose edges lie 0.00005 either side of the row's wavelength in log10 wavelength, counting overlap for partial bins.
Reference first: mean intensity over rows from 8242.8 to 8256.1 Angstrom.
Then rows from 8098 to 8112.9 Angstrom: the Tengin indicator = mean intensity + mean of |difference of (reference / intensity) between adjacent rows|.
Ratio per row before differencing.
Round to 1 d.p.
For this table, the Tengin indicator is 13.1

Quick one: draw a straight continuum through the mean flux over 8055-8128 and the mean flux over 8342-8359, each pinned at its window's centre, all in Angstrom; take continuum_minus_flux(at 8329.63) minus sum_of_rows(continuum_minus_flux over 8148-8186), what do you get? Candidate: -10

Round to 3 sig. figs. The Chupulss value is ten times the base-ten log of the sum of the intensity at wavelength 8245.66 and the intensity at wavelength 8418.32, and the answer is 13.9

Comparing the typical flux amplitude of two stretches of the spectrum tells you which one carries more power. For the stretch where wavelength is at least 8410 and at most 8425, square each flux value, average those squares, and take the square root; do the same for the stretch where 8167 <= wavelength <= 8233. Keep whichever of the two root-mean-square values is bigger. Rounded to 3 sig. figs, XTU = 12.9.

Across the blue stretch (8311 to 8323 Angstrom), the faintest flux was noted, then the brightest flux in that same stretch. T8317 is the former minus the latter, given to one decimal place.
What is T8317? -1.0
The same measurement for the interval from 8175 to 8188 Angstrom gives -1.1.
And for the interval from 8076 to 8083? -0.9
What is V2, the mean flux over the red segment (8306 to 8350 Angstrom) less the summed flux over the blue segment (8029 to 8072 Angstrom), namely -308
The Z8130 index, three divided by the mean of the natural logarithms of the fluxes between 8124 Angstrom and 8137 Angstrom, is 1.17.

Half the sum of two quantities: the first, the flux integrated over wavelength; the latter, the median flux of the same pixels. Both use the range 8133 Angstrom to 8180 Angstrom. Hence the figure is 298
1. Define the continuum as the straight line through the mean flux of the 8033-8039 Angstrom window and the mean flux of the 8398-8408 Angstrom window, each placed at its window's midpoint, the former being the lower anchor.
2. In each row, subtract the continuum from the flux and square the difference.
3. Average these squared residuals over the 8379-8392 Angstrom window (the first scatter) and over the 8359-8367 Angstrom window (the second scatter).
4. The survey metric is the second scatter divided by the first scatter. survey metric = 2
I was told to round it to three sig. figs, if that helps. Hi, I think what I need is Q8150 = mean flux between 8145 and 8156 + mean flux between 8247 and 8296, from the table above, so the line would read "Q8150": 25.1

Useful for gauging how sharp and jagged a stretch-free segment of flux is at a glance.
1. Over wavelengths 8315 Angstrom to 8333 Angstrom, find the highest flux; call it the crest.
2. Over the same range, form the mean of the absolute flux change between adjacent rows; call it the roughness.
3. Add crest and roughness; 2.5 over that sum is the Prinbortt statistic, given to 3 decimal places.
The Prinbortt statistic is 0.188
